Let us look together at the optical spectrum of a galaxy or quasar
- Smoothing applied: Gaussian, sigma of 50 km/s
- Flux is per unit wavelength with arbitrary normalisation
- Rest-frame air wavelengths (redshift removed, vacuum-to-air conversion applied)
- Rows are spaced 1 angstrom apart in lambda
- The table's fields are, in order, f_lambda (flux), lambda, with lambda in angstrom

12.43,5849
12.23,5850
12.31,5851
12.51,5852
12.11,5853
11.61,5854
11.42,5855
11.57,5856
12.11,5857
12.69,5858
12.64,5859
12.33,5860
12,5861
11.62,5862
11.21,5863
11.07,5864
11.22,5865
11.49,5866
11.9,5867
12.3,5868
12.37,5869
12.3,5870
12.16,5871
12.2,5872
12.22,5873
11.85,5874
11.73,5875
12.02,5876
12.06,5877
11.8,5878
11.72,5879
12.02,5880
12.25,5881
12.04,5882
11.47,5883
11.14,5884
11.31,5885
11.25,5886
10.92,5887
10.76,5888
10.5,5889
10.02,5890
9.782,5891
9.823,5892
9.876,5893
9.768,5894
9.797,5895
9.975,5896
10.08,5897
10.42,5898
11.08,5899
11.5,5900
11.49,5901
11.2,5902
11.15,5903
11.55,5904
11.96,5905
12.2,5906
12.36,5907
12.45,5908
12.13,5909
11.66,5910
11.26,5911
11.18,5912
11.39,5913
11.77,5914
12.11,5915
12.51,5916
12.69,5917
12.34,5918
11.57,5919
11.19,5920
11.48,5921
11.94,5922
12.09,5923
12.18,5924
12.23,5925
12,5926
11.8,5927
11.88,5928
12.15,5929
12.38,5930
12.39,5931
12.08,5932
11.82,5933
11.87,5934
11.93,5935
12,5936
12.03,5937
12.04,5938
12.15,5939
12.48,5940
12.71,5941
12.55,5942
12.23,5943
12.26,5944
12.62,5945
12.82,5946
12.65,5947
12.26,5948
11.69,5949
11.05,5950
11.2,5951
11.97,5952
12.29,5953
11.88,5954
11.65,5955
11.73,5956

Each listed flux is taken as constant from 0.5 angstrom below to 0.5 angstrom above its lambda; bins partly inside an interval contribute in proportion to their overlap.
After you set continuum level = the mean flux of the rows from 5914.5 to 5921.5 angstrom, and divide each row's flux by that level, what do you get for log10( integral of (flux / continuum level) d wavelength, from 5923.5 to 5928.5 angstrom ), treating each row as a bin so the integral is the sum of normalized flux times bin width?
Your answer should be 0.70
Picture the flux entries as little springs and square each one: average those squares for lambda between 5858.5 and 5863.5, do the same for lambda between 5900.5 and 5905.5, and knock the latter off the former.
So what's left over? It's 12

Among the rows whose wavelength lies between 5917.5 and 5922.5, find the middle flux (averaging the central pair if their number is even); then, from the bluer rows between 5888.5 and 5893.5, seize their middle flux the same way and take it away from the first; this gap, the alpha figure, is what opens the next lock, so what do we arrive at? 1.7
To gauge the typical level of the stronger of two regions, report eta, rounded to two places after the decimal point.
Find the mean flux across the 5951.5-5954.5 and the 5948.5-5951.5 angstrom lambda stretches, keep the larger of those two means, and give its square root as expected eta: 3.47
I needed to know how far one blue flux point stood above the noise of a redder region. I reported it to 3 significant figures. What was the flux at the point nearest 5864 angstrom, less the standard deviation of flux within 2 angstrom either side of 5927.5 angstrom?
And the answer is 10.9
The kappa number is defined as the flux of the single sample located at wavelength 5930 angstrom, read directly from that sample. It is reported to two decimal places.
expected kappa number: 12.38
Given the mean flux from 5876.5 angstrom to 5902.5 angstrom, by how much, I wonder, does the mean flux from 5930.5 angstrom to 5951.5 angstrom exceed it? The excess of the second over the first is 1.2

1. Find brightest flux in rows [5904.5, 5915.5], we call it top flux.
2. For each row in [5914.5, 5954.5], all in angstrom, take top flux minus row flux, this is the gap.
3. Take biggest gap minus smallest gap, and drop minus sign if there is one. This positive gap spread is 1.8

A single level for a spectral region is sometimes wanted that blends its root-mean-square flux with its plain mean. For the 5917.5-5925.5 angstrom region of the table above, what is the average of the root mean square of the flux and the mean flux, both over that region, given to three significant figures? 11.9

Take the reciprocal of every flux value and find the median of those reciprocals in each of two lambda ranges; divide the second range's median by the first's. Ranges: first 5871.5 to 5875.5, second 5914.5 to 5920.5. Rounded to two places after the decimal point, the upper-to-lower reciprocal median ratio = 0.98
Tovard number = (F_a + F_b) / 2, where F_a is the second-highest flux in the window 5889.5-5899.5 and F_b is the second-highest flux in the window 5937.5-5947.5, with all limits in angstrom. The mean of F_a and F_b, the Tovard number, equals 11.6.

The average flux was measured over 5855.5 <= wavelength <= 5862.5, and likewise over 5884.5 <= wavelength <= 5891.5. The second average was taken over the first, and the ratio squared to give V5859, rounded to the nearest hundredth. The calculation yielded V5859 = 0.77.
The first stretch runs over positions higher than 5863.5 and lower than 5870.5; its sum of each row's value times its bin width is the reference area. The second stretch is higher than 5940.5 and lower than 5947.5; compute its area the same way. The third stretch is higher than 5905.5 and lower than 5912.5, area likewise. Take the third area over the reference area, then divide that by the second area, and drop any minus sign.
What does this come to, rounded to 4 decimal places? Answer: 0.0115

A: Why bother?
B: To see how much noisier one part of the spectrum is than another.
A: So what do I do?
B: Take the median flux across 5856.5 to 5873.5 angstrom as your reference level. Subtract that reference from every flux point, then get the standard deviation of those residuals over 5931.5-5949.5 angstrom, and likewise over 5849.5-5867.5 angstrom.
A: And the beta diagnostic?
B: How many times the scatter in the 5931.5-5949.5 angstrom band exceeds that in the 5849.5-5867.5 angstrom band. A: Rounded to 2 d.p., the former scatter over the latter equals 0.66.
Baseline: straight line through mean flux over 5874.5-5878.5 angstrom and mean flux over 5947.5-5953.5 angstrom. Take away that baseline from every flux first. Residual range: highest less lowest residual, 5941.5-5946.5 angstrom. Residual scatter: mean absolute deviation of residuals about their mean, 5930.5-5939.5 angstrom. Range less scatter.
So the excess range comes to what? 0.48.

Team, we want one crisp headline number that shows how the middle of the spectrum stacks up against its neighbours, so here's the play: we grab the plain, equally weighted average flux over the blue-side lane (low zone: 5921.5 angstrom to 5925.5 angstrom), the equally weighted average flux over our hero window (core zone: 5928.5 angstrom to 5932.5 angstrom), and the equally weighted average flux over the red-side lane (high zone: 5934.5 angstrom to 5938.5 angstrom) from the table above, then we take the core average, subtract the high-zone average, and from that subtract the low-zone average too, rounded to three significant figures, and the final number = -11.9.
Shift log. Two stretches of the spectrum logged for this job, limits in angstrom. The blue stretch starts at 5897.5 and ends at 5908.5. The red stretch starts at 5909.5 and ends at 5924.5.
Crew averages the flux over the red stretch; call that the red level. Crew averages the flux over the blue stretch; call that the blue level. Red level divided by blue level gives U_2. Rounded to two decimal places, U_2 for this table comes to 1.02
